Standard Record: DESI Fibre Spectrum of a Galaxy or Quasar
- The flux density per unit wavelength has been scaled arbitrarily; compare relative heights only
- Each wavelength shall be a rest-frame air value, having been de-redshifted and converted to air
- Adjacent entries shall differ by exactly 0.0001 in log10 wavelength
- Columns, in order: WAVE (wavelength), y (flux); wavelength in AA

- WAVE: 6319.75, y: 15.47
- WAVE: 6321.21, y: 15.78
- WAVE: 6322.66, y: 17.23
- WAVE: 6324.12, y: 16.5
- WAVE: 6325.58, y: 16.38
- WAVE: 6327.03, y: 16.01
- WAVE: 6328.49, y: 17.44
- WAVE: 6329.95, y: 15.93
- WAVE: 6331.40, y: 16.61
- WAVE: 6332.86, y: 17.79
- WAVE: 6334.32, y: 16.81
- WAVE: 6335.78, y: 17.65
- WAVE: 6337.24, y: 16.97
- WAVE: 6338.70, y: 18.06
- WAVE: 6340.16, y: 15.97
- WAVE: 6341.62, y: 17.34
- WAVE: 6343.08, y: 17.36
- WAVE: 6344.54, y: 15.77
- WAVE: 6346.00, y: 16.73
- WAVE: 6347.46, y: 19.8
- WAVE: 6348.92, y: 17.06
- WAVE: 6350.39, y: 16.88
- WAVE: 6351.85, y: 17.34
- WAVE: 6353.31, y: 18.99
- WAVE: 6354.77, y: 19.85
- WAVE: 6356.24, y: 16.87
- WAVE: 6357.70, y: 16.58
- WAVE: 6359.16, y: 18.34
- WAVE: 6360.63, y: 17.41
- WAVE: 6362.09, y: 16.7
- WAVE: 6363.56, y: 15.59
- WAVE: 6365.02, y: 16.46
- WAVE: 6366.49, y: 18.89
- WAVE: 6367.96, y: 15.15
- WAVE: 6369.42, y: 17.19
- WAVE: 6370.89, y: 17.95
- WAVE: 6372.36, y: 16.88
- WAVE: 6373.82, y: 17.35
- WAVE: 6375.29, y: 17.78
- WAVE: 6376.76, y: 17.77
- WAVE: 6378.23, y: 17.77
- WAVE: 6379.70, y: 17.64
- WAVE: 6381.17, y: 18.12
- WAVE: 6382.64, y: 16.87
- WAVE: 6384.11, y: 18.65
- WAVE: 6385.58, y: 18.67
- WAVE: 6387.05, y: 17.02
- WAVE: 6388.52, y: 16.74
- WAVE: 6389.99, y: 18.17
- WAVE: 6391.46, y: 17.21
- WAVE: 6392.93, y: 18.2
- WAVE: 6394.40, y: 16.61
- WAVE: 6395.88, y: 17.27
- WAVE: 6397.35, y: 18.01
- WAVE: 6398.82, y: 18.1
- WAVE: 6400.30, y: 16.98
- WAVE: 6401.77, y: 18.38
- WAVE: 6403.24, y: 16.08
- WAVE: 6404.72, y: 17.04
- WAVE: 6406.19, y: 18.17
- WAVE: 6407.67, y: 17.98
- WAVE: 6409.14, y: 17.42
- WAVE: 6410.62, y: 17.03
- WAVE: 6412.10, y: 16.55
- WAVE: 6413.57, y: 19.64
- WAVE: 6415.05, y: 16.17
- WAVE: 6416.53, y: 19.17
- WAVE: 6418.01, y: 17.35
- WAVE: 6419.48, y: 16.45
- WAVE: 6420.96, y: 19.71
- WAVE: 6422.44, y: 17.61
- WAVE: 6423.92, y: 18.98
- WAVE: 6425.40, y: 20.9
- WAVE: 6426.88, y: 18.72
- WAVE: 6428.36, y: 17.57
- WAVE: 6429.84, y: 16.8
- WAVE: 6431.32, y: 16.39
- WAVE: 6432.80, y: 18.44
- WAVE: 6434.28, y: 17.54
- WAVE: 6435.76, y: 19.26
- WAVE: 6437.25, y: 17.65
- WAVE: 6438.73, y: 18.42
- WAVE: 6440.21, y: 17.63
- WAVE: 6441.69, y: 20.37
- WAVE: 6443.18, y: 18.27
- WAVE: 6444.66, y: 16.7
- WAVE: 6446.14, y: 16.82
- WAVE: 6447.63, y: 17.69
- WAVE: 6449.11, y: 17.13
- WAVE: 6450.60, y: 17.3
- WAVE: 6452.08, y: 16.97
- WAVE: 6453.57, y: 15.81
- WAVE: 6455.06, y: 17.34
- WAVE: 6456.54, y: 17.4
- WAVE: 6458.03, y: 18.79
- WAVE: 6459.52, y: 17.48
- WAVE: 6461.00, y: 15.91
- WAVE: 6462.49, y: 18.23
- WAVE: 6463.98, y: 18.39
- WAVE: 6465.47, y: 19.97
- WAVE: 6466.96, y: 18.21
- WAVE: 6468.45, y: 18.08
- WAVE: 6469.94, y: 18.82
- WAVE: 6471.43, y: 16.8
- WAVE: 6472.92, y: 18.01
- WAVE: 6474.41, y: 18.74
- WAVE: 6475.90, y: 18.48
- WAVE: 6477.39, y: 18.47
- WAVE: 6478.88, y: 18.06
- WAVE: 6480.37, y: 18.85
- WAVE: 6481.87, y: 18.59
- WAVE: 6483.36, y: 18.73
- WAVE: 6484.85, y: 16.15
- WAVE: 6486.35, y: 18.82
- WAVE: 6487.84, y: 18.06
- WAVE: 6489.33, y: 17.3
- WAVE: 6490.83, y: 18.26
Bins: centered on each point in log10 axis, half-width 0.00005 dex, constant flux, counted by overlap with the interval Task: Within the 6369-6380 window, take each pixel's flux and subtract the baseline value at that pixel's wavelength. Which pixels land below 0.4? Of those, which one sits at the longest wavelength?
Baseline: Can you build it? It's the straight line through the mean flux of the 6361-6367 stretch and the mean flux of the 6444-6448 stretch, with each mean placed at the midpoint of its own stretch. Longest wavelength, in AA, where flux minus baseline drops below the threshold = 6372.36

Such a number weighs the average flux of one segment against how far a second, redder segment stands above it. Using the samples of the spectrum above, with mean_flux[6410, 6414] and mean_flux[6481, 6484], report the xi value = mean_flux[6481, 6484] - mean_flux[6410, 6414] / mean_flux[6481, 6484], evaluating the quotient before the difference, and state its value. 17.7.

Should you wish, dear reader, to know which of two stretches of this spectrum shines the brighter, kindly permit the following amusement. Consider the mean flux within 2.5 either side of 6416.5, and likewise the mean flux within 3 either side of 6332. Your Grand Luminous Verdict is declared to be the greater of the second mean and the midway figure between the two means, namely 17.2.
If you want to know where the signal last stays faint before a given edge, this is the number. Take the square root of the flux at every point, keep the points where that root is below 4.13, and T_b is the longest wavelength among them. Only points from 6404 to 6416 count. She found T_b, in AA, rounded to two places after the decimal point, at 6415.05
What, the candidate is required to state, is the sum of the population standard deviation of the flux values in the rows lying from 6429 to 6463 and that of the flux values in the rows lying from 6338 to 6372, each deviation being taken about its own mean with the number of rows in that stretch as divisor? 2.25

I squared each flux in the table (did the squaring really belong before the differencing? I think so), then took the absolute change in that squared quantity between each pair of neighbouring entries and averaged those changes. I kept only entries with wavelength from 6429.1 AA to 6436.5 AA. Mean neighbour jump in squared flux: 45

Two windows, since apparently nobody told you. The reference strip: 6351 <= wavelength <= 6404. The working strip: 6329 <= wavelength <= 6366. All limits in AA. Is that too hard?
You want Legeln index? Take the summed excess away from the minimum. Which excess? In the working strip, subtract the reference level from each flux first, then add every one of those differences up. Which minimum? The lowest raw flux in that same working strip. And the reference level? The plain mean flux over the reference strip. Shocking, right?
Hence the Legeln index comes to 21.9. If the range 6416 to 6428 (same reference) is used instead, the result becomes 7.5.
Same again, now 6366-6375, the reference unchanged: 16.7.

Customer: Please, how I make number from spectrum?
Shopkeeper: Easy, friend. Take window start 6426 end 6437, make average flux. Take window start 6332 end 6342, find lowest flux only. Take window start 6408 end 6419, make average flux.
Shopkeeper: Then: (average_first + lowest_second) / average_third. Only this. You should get 1.92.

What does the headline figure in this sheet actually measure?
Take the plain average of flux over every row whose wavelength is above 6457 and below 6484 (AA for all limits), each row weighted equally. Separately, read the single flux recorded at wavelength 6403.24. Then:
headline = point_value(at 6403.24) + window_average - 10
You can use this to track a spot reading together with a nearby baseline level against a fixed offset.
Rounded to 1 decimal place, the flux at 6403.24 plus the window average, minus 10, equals 24.3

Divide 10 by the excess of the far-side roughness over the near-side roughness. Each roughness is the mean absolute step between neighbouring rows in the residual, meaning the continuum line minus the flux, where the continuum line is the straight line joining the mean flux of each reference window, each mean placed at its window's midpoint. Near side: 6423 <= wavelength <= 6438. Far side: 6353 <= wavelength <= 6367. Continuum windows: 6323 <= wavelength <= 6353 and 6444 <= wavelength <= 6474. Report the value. -115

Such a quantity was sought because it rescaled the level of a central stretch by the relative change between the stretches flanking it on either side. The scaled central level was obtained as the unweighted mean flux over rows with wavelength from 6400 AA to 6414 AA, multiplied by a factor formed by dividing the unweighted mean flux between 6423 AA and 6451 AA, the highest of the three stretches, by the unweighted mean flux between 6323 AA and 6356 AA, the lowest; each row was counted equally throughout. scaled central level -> 18.3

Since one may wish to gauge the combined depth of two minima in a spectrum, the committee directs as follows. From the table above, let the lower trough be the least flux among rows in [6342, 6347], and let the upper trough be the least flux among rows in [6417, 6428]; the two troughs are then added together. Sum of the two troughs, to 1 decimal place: 32.2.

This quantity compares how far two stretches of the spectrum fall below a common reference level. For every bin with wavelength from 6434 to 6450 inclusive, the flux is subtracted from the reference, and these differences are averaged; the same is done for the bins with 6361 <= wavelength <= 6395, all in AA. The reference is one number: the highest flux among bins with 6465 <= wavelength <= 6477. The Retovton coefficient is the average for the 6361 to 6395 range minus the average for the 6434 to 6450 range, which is 0.59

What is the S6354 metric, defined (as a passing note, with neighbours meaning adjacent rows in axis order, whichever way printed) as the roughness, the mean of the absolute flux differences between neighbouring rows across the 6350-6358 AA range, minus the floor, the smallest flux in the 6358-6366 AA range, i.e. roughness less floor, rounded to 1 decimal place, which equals -14.3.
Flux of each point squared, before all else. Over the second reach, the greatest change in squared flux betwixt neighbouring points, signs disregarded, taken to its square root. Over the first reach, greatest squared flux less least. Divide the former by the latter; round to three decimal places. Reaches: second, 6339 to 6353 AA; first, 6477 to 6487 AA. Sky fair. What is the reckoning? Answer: 0.112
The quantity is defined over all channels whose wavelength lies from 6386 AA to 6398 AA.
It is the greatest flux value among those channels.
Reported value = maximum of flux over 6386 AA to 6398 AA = 18.2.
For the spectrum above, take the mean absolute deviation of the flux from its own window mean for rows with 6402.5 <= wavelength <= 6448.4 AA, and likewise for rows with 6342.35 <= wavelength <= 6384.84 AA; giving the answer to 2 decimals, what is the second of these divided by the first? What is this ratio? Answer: 0.85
